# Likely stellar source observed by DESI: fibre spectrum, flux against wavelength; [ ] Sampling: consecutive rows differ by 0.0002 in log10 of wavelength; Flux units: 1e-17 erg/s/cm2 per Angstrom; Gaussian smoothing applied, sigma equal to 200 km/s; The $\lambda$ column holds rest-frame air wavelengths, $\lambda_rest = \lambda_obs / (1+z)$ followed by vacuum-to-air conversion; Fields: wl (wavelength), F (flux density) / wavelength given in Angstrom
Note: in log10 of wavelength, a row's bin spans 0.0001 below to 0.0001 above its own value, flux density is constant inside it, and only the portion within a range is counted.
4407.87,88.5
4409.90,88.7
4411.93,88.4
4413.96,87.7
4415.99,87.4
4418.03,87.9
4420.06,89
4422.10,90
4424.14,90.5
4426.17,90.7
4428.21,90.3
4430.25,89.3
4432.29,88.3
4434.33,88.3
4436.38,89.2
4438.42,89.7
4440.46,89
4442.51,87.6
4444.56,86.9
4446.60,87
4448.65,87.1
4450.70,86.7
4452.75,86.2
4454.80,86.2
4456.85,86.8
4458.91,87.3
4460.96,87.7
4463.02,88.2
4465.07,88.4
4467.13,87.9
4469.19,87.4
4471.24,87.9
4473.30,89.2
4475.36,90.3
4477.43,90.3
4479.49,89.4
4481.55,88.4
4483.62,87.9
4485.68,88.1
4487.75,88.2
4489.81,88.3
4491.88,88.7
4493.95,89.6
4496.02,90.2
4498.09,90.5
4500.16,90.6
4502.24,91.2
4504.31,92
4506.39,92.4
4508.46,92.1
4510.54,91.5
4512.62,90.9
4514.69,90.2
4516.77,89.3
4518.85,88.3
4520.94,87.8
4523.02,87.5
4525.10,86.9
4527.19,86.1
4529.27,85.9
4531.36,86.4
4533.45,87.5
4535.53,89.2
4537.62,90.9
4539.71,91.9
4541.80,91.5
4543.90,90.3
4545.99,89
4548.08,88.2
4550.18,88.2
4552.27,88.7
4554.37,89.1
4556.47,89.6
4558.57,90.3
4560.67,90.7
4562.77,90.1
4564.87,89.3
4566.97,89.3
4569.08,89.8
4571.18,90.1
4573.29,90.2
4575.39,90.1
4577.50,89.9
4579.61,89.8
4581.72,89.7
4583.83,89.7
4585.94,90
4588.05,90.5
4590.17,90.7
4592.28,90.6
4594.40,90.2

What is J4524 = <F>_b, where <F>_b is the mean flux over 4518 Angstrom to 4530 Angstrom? 87.1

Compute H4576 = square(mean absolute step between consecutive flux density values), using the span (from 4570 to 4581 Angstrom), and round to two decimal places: 0.02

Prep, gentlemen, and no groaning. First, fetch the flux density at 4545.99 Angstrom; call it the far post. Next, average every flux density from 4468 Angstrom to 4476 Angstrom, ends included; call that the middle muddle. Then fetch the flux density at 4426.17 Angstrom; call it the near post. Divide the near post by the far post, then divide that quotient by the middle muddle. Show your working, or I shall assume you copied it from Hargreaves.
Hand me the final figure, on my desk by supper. 0.0115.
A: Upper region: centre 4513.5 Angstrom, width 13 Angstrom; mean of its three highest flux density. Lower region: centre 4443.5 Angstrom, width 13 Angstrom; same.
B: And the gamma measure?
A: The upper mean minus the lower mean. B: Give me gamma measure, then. 2.7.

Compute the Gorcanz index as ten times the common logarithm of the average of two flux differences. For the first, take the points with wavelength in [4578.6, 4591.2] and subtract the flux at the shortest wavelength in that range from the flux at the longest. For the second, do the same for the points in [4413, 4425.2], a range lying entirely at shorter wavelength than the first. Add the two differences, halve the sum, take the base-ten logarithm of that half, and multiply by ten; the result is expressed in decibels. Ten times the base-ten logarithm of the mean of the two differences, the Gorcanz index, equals 2.7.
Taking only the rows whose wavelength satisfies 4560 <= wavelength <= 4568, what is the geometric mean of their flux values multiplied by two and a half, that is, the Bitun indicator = 225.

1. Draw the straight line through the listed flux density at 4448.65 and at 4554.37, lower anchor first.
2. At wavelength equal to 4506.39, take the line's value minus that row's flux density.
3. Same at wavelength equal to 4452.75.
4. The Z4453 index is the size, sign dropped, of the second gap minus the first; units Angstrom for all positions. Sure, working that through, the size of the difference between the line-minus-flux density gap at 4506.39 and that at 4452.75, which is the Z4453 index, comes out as 5.2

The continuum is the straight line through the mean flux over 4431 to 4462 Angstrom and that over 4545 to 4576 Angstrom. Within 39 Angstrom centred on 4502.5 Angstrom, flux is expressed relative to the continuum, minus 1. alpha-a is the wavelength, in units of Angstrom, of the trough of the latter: 4520.94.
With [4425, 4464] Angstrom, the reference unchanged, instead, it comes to 4454.80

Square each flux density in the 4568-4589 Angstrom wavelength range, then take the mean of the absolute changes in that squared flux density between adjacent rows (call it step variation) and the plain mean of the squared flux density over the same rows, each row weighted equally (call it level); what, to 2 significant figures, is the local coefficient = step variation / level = 0.0042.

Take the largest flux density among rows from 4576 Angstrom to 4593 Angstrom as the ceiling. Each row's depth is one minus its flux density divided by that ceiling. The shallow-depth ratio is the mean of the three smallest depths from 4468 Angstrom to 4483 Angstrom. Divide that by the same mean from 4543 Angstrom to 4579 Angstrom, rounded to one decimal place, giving 2.6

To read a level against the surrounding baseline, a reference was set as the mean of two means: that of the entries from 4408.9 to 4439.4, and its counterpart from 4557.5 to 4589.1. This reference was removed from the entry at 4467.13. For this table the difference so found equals -1.6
